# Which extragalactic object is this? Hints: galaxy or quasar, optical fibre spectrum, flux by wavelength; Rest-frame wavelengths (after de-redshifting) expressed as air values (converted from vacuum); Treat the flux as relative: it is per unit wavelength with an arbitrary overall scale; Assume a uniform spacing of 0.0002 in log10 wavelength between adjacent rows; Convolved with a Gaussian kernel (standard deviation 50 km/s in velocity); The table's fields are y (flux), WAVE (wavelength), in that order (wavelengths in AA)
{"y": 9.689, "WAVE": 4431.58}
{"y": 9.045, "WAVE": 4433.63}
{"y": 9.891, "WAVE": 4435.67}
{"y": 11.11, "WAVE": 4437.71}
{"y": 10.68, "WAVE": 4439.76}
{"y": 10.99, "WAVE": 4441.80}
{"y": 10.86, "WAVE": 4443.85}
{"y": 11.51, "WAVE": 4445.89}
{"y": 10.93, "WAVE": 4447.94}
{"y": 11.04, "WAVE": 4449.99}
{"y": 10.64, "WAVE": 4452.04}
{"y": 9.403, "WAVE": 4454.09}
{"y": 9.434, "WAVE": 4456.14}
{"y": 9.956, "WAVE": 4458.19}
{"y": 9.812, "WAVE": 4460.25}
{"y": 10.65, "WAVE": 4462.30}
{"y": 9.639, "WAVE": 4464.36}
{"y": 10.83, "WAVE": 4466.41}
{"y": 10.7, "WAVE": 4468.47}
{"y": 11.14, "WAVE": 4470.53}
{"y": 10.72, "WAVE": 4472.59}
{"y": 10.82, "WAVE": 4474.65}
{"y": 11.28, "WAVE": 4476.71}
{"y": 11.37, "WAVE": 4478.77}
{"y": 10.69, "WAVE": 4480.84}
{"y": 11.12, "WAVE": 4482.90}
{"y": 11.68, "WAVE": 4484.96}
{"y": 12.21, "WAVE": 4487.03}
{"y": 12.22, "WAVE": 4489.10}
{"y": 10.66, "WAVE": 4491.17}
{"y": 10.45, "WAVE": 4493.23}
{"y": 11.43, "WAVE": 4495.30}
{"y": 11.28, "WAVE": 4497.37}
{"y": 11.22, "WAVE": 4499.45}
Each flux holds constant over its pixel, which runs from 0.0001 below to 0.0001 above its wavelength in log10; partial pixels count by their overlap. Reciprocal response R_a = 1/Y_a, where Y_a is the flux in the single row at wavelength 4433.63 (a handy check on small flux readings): 0.111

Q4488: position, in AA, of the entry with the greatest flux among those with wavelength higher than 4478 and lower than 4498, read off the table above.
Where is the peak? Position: 4489.10 AA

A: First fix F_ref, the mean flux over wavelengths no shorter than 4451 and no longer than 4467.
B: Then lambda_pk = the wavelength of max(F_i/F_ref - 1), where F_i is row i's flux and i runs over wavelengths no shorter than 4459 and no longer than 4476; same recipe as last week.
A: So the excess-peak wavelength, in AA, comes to 4470.53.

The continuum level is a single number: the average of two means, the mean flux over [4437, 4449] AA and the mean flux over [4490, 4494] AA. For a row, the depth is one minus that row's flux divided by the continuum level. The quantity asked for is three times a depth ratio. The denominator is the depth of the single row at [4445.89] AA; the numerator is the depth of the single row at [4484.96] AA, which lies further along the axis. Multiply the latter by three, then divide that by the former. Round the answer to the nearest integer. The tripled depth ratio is 4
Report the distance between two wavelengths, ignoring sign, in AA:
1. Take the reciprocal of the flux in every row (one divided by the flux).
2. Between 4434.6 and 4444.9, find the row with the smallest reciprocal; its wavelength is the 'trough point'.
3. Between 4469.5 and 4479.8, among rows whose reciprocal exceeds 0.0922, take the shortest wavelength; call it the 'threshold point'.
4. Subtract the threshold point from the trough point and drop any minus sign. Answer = 34.9 AA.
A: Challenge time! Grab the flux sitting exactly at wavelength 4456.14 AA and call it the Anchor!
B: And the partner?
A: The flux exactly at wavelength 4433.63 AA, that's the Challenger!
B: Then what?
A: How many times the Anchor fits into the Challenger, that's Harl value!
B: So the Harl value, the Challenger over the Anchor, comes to 0.96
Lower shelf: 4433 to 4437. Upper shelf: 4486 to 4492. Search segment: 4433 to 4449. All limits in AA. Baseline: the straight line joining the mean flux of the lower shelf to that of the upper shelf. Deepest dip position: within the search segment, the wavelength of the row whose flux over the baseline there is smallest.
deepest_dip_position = 4433.63 AA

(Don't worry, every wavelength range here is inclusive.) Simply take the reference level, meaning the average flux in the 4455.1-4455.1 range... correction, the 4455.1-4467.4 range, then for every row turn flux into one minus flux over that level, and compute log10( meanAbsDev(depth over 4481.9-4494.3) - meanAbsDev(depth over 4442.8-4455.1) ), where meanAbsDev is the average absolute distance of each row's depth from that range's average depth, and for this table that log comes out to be -1.8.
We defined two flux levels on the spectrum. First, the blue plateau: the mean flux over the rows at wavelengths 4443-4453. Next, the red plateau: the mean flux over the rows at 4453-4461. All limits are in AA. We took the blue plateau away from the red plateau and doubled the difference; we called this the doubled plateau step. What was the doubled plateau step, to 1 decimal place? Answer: -2.7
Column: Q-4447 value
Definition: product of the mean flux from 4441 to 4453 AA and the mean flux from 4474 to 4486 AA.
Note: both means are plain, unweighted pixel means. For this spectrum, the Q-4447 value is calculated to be 123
